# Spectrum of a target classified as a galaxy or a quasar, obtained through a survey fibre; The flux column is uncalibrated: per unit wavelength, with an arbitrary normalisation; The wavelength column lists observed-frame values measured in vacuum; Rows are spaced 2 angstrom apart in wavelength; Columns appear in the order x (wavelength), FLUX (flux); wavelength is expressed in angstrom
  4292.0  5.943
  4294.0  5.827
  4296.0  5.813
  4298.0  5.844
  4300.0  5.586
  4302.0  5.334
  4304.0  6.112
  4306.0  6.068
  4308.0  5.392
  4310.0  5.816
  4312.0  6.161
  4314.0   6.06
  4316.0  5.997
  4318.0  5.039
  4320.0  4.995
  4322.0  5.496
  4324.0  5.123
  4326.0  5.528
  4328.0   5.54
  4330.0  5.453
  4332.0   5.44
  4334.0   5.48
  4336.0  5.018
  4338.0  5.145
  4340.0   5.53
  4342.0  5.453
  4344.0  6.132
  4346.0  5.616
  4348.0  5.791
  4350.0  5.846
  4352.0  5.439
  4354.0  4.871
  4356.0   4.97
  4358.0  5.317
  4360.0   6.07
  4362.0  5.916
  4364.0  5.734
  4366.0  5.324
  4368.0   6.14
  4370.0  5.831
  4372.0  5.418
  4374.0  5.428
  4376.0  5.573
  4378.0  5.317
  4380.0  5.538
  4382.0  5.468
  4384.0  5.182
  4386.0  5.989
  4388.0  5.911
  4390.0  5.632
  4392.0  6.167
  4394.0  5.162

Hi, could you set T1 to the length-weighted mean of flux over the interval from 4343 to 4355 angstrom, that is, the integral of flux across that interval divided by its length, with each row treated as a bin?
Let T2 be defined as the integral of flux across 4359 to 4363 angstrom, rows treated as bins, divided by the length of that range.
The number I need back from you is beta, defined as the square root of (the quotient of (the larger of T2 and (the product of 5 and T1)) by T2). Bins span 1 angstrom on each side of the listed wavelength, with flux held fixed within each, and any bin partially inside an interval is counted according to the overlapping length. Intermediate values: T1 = 5.62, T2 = 5.99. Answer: 2.16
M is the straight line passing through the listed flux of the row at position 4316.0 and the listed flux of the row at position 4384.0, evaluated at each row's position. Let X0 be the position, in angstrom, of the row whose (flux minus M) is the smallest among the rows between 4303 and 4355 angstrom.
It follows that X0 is 4320.0 angstrom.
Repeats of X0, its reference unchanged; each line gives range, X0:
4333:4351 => 4336.0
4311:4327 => 4320.0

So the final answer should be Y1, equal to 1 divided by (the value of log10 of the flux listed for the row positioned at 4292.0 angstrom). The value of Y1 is 1.29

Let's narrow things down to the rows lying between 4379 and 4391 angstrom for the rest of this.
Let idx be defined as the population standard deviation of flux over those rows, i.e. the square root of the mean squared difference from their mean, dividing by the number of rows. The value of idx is 0.27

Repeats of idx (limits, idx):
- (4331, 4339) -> 0.20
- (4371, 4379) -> 0.09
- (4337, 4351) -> 0.29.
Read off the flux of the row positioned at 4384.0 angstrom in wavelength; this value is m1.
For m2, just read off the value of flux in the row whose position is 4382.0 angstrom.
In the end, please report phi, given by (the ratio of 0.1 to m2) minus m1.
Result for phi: -5.2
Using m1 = 5.182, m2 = 5.468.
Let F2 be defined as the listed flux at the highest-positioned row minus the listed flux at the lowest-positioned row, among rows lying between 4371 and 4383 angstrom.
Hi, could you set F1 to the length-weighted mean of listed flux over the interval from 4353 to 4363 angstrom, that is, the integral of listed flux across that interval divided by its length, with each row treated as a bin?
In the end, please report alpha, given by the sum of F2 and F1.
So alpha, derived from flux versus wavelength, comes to 5.5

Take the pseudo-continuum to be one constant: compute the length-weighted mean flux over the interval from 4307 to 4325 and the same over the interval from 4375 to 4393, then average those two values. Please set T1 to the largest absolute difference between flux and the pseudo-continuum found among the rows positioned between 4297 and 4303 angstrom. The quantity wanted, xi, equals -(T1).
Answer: -0.27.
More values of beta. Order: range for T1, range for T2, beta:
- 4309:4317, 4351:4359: 2.42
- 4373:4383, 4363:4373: 2.19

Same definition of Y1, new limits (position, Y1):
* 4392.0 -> 1.27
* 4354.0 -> 1.45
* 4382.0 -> 1.36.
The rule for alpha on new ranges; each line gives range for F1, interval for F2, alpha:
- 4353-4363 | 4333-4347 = 5.6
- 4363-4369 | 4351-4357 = 5.3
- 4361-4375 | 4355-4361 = 6.8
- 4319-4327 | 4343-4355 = 4.0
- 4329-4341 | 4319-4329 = 5.9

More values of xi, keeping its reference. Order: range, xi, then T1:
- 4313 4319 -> -0.56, 0.6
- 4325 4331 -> -0.15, 0.2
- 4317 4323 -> -0.61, 0.6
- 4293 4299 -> -0.24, 0.2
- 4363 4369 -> -0.54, 0.5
